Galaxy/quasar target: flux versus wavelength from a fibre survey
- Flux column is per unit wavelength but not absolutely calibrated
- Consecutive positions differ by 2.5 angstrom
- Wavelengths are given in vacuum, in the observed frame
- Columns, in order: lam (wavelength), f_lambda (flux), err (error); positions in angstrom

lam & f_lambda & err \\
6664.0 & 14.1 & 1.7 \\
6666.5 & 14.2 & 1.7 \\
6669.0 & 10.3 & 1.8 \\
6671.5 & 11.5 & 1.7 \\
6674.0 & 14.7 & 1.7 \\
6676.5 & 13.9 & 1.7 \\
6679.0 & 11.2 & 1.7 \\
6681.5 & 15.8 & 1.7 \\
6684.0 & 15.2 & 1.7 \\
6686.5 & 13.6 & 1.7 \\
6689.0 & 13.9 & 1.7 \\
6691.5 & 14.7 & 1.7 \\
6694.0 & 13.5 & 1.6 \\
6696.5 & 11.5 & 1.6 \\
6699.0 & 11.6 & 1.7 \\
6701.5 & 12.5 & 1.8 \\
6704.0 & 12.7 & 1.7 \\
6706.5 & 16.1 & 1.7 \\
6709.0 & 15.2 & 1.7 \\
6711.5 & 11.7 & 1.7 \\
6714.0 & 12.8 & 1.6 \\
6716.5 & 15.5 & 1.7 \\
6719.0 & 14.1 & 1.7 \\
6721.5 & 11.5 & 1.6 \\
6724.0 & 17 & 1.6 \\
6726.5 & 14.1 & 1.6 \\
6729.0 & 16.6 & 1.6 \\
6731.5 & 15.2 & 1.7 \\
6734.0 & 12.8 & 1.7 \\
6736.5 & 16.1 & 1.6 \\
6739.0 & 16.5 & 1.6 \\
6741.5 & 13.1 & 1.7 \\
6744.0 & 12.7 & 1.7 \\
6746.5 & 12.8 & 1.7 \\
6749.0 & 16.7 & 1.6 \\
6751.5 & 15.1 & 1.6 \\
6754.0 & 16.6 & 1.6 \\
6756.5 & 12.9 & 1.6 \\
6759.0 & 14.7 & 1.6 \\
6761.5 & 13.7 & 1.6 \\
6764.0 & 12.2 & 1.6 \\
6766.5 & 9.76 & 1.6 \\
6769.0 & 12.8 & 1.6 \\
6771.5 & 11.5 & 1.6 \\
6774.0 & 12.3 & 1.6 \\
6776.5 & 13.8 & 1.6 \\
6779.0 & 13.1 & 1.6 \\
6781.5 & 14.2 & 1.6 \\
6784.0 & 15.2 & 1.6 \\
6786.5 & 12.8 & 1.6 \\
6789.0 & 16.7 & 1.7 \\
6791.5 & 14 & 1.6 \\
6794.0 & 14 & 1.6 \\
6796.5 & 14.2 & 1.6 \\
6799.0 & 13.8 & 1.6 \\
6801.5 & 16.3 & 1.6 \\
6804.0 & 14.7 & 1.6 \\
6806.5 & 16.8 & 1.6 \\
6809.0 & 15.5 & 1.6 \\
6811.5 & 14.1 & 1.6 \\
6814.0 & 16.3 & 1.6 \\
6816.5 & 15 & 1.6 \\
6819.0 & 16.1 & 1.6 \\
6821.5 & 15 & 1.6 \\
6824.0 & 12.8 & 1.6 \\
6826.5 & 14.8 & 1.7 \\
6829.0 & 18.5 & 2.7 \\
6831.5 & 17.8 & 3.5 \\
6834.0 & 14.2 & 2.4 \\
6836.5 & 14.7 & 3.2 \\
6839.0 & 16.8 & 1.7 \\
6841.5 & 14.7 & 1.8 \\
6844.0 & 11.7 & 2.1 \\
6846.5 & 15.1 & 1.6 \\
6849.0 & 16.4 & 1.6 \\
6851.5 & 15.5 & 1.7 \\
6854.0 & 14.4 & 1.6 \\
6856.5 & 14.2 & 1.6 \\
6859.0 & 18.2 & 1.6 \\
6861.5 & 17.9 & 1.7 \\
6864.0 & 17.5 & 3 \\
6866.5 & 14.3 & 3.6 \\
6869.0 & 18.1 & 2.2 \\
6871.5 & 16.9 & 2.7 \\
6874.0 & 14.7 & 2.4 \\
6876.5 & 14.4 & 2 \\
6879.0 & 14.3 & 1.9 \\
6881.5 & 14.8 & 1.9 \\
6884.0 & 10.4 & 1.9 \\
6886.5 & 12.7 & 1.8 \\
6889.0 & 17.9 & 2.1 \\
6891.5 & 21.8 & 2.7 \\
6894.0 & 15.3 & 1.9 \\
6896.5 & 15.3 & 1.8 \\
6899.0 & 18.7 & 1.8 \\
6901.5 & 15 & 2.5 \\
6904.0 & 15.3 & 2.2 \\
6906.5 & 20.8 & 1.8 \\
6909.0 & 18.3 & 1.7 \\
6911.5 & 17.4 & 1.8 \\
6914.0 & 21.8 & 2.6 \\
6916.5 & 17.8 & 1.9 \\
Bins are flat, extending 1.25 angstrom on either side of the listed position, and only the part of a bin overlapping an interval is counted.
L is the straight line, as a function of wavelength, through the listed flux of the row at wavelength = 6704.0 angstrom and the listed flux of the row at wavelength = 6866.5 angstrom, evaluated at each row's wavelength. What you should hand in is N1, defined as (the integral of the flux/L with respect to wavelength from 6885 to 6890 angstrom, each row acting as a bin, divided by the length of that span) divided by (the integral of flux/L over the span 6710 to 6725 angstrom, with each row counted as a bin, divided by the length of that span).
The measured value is 0.96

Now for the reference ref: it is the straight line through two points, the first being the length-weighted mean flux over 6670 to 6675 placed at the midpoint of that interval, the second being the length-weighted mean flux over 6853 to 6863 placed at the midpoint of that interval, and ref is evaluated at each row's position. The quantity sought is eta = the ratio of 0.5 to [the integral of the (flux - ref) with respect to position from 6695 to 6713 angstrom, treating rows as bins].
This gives -0.07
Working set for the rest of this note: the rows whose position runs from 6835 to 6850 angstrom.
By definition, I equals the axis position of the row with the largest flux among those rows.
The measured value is 6839.0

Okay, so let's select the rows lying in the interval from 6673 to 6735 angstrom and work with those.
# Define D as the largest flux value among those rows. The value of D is 17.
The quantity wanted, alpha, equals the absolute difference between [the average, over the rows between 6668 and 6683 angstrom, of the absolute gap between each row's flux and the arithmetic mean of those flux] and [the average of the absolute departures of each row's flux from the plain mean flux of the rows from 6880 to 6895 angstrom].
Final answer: 1.0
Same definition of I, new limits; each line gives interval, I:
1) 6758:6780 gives 6759.0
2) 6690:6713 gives 6706.5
